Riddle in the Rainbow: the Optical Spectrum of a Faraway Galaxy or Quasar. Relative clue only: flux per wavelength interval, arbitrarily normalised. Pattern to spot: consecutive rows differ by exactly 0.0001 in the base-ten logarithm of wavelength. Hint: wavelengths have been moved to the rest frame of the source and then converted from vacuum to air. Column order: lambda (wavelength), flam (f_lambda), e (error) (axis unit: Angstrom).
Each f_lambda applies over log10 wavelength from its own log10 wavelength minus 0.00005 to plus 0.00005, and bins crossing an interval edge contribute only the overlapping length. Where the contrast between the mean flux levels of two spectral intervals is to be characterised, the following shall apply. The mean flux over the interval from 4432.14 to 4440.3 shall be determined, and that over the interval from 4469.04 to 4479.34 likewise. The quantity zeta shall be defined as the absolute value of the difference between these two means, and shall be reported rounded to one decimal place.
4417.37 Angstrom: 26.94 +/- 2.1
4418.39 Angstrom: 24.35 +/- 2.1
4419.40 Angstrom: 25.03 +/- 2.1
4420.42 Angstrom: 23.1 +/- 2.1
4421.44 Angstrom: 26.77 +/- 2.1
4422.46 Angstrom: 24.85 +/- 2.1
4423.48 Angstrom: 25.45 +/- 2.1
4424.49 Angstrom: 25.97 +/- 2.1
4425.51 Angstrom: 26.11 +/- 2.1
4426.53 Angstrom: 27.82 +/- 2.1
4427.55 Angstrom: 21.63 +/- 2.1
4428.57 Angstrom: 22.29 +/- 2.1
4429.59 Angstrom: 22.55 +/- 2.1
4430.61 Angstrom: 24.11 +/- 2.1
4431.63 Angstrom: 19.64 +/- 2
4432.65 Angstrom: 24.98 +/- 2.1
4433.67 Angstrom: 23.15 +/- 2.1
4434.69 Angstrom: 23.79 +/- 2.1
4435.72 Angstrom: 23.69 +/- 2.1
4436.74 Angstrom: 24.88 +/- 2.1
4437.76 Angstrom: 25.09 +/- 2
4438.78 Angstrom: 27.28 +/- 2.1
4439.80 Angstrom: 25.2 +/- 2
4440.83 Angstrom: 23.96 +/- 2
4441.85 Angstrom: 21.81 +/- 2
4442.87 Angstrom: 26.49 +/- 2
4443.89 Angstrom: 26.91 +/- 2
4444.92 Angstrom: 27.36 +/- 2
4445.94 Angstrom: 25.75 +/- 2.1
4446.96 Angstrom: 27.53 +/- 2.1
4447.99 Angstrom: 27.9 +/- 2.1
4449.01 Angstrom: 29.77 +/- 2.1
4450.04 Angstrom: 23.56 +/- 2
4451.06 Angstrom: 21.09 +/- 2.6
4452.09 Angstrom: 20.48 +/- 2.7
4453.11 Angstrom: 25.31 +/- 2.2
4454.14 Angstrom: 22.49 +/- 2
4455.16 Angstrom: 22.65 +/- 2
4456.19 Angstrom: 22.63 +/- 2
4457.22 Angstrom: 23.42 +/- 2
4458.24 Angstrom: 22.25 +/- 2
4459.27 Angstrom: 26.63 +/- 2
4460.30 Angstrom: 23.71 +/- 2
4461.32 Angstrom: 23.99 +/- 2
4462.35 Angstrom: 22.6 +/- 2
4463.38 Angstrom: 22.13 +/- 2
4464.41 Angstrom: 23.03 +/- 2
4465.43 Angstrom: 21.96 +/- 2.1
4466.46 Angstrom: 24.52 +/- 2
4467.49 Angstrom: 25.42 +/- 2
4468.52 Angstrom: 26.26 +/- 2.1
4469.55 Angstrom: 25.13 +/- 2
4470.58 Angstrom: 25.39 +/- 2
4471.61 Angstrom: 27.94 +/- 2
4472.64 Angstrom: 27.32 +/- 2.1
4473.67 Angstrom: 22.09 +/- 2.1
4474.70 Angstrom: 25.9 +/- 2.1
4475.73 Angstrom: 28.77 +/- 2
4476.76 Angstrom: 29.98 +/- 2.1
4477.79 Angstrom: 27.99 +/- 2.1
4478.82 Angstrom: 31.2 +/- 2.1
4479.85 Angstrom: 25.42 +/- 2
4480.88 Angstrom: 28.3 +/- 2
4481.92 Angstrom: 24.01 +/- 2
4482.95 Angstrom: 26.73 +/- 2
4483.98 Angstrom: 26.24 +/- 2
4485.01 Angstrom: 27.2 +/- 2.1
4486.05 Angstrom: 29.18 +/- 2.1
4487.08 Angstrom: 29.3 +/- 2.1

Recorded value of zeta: 2.4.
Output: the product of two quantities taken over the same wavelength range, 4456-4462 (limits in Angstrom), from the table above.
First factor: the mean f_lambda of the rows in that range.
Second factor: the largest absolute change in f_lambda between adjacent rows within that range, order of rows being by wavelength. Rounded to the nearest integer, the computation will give 104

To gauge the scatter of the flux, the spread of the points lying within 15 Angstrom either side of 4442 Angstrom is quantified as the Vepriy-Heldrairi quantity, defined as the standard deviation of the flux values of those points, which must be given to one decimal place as 2.4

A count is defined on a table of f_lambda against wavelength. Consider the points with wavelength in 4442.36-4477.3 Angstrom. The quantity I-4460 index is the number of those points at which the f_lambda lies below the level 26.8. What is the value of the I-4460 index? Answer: 25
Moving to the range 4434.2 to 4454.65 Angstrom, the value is 14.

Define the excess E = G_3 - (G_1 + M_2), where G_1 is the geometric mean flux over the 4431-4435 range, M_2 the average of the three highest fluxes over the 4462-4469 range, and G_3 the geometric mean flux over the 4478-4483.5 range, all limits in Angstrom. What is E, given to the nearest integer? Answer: -21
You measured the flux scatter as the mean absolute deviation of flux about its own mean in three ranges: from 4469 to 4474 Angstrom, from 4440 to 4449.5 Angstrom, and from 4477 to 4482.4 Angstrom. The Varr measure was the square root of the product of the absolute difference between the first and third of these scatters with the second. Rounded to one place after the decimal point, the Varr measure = 0.9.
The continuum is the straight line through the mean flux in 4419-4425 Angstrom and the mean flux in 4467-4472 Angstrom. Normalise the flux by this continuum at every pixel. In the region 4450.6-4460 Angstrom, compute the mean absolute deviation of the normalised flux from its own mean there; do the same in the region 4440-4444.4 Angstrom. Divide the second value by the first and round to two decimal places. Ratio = 1.36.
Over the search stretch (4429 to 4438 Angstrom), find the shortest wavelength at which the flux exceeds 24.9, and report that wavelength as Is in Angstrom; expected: 4432.65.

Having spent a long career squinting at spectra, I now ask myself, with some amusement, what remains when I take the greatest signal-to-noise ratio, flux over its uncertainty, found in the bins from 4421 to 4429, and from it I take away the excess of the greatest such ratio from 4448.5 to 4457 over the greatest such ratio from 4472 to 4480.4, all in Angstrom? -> 13.9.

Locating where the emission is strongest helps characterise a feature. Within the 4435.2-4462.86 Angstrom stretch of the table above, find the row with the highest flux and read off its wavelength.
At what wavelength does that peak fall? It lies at 4449.01 Angstrom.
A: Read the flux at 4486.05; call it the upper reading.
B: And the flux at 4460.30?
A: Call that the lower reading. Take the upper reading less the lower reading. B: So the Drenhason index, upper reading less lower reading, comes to 5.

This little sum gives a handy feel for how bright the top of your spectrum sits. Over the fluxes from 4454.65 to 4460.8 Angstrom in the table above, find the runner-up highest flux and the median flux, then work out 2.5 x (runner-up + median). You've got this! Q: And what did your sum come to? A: 117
